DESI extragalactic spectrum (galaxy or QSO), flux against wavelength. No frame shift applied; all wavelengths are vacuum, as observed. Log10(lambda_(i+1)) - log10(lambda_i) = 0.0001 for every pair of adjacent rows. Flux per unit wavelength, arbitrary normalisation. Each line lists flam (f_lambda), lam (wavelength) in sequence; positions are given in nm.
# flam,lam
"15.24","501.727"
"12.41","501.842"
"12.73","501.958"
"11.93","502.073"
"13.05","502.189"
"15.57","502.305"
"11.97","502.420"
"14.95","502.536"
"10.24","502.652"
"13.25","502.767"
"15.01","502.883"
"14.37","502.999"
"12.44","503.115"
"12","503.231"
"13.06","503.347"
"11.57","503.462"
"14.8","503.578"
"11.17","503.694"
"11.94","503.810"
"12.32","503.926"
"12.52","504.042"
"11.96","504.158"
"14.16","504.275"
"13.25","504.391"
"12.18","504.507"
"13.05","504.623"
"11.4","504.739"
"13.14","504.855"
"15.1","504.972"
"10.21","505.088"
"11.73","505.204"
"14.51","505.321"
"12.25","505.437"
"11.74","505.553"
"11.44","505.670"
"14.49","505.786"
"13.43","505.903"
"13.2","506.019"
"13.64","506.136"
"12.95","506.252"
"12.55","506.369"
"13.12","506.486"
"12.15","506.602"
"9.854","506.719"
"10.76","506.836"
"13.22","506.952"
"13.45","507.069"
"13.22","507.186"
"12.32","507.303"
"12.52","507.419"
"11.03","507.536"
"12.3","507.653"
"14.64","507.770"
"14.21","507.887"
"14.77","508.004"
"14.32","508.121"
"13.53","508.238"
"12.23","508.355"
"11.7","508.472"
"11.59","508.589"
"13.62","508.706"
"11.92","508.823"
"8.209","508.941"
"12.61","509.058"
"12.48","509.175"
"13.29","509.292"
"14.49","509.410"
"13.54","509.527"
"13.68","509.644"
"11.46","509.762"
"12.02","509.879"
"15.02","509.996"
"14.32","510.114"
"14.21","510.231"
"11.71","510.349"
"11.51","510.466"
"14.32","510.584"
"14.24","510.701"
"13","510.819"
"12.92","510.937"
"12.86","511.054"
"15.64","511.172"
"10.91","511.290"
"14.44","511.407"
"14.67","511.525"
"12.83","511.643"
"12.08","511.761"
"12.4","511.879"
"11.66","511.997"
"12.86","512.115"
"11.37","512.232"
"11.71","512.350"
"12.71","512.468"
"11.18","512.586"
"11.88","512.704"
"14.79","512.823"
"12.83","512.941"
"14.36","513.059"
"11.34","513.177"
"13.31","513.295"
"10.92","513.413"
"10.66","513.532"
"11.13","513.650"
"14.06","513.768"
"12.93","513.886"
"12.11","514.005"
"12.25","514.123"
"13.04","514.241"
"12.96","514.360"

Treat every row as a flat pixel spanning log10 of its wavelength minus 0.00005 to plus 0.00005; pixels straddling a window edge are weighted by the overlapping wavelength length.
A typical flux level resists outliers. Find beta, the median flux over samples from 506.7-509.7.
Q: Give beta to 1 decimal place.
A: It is 12.9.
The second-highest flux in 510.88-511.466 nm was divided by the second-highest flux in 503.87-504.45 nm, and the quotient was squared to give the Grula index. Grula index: 1.19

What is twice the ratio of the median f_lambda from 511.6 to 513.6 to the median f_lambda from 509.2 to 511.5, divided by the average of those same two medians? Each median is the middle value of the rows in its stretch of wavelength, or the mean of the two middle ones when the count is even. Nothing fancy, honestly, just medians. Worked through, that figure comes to 0.139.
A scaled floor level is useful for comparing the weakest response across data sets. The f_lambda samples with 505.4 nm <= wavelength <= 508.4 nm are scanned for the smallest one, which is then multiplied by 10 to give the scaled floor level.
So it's 99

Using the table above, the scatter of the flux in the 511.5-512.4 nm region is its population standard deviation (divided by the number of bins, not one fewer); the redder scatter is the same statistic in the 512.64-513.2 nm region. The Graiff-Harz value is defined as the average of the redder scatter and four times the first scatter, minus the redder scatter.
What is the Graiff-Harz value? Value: 1.3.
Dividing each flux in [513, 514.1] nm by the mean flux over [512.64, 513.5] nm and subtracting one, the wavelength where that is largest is 513.059 nm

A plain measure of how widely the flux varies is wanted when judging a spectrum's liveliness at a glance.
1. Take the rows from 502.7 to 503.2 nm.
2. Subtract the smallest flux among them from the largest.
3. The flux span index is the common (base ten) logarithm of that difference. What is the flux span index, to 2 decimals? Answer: 0.41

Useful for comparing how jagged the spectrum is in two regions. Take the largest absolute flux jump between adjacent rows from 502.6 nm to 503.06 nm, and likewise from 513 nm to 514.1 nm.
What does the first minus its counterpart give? 0.0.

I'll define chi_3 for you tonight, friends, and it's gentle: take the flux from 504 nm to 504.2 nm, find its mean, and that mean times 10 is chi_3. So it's 122.4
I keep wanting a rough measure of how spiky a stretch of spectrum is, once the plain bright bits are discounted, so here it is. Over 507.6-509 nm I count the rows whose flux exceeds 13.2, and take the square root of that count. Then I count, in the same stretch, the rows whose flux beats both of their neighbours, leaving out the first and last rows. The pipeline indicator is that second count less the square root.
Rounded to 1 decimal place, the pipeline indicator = 0.6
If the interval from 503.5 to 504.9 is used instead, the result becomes 1.3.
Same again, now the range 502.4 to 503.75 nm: 1.8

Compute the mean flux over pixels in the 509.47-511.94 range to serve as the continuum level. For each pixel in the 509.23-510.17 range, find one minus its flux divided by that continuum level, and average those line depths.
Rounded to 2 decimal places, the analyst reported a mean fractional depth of -0.02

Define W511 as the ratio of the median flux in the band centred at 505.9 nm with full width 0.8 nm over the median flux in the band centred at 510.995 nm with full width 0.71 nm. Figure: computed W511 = 1.02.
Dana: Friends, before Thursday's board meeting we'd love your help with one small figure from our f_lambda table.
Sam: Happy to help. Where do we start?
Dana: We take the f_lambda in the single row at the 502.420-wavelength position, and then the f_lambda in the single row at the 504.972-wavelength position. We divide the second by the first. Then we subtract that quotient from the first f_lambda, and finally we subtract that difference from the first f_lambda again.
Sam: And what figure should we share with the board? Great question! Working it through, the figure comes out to 1.26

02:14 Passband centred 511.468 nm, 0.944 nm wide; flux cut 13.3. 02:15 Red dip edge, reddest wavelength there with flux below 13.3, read 511.879 nm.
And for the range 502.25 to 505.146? 505.088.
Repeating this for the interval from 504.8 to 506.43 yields 506.369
